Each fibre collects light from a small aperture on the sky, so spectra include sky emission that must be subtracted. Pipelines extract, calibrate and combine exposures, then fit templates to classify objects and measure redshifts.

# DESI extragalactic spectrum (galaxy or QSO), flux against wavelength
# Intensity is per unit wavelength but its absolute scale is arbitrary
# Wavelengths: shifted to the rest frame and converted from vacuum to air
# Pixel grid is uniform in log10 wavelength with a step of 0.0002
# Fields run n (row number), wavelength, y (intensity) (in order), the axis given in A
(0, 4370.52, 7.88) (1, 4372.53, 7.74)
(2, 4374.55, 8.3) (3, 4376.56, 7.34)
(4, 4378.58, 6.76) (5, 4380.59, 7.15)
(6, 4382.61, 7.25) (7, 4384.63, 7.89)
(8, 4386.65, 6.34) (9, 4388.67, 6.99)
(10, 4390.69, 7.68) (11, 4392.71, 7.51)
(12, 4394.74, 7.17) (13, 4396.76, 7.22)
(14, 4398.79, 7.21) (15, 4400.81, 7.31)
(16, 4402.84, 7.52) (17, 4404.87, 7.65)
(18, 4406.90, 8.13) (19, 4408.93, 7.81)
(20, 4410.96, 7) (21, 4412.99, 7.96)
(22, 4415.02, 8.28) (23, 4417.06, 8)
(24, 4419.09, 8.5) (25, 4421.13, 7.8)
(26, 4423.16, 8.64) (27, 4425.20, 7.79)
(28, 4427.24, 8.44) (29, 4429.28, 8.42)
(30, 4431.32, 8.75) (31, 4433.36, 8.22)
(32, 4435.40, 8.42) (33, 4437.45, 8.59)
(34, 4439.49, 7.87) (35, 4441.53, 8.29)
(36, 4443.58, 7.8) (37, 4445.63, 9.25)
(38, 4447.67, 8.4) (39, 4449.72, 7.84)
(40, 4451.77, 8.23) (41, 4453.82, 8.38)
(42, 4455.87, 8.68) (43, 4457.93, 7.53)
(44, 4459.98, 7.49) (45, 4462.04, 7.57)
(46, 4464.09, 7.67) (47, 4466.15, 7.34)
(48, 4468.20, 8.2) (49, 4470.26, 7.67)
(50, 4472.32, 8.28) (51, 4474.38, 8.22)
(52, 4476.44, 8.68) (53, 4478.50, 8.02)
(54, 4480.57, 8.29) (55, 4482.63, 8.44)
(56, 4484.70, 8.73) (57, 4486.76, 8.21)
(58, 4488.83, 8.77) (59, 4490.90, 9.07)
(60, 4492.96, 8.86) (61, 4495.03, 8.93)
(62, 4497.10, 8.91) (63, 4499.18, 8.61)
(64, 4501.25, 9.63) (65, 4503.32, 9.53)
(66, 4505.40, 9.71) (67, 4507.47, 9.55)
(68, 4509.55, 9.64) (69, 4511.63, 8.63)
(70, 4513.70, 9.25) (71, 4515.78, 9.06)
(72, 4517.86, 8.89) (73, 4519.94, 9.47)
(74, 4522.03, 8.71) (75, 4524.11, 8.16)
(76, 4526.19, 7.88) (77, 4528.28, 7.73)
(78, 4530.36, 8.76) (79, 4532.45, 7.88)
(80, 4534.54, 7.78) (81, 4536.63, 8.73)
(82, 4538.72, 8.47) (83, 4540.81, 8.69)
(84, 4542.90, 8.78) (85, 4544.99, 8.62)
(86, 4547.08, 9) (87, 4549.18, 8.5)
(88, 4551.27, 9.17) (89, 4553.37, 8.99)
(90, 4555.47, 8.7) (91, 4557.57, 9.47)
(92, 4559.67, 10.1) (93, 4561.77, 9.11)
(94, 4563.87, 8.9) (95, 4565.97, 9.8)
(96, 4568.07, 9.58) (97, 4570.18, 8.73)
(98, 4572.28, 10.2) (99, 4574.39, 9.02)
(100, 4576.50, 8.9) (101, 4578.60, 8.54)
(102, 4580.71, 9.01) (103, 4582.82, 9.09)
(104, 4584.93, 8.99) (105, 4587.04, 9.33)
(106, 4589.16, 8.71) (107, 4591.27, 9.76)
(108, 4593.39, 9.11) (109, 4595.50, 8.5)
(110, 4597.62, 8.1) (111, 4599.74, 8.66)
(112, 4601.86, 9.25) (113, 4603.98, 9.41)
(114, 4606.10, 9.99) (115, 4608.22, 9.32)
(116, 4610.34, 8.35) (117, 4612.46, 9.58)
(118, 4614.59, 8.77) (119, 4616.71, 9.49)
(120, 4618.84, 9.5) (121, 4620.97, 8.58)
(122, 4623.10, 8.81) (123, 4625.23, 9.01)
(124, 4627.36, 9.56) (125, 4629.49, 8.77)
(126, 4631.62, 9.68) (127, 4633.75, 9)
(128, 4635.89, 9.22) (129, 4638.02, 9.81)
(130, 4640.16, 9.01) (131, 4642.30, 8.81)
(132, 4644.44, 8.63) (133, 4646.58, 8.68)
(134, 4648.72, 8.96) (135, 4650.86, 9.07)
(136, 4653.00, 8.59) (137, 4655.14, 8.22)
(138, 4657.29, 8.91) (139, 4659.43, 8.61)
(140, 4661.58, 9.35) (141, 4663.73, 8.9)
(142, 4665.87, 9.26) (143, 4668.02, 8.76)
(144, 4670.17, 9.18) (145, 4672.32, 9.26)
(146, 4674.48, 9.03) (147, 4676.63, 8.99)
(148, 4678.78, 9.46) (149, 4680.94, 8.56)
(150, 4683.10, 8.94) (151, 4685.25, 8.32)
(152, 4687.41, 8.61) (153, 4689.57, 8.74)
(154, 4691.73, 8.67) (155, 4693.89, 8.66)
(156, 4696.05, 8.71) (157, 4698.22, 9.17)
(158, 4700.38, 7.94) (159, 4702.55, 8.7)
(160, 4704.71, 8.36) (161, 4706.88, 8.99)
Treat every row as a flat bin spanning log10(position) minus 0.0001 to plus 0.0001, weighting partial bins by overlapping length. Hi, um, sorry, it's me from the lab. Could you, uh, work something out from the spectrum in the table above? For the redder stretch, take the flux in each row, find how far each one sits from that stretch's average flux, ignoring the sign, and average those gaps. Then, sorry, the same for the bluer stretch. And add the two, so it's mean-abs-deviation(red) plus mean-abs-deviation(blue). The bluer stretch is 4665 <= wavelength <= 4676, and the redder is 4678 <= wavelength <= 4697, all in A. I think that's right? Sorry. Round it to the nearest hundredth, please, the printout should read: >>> 0.37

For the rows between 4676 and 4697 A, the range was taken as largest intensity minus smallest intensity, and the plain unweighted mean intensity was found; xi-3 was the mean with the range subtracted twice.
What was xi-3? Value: 6.5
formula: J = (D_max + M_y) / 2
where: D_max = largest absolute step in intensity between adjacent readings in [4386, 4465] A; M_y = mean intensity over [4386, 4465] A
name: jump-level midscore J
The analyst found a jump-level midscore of 4.68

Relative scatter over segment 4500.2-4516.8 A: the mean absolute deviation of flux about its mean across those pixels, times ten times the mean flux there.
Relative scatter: 28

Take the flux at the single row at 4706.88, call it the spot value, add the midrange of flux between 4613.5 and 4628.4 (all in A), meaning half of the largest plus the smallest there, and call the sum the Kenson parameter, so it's 18.06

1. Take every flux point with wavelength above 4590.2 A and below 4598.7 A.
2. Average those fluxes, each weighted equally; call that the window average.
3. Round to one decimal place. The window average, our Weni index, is 8.9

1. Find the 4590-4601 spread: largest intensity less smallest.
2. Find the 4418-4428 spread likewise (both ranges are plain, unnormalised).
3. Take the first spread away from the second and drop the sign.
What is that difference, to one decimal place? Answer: 0.8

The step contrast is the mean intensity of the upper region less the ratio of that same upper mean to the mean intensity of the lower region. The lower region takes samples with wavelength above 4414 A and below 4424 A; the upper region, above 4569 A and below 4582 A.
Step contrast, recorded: 7.97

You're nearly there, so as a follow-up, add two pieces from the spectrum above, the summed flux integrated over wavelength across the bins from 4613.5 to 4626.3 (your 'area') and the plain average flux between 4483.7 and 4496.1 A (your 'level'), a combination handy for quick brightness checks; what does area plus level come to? 124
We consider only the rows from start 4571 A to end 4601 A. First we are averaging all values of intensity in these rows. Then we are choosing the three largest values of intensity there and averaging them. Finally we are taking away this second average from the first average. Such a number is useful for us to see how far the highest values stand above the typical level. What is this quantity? -0.77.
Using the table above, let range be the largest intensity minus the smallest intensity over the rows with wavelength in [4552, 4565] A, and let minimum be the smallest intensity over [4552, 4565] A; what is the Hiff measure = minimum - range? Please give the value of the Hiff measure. 7.30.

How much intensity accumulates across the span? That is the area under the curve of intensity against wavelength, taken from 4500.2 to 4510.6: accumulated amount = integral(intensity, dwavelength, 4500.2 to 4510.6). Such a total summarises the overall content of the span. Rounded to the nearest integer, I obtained 100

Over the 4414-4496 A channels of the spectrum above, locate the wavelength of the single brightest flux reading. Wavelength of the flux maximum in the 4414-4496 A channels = 4445.63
